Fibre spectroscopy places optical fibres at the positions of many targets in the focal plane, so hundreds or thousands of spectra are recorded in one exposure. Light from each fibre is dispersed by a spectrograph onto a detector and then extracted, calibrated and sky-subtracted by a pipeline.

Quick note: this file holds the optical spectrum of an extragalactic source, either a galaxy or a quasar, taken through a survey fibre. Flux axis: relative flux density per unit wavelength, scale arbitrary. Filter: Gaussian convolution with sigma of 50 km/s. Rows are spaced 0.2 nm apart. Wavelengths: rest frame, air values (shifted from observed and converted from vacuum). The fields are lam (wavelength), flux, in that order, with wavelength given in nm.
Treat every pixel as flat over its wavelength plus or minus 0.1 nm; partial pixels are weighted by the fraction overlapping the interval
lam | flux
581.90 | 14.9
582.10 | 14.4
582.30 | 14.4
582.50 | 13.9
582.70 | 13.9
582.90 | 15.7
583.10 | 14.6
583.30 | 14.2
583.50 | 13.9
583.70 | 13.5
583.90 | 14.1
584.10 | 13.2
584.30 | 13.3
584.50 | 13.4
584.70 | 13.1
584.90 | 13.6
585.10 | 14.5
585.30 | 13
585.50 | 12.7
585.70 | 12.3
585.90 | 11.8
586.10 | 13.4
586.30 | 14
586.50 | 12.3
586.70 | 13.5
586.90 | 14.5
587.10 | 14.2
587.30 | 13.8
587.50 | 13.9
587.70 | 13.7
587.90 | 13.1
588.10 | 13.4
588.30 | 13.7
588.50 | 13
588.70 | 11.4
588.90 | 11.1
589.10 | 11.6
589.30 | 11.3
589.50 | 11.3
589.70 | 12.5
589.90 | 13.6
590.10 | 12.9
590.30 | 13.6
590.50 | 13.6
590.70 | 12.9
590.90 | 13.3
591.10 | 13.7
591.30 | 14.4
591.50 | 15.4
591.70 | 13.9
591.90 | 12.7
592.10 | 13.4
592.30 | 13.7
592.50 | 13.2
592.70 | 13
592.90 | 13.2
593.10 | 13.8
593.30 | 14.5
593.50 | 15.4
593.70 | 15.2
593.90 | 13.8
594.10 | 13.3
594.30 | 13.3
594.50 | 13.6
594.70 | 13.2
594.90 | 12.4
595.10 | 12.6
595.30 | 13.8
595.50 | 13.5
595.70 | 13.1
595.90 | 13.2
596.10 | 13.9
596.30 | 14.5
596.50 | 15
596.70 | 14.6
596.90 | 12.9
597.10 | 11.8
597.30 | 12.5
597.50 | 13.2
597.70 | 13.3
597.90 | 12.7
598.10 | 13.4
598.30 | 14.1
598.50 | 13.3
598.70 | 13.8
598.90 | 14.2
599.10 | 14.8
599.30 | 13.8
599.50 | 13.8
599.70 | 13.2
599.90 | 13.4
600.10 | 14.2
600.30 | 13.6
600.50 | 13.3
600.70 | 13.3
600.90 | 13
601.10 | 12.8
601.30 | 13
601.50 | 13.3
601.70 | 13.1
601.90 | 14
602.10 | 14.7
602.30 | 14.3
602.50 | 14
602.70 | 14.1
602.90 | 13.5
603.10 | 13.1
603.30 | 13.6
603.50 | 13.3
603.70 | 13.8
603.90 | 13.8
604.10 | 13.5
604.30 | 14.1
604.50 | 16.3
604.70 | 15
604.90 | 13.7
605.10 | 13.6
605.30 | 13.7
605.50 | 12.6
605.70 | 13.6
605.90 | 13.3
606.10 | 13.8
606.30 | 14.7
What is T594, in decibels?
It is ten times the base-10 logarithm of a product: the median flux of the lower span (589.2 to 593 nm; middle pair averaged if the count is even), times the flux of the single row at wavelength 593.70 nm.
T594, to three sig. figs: 23.1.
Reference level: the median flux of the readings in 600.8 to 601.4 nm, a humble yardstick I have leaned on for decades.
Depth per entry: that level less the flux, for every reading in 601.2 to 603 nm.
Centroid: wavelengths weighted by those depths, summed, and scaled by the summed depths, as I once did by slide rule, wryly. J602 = 602.29 nm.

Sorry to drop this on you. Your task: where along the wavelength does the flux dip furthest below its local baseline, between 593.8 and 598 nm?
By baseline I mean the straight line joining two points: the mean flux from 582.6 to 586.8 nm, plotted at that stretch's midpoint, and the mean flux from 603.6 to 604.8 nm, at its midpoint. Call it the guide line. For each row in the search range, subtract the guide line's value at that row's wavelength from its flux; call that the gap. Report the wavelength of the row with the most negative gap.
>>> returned 597.10 nm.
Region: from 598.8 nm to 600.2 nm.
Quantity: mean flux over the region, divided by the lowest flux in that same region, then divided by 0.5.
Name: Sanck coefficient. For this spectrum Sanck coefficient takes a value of 2.11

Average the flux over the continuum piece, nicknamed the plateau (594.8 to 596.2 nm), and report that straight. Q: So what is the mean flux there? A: 13.2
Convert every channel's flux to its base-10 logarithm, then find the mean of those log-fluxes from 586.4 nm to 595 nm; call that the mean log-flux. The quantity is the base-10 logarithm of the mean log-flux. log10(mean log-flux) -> 0.0506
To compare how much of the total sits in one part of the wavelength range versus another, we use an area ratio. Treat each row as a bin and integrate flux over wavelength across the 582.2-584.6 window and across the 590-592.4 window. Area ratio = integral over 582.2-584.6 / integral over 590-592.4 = 1.03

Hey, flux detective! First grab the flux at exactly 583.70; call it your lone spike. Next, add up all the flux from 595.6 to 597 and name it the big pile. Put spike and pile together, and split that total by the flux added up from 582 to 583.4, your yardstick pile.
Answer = 1.09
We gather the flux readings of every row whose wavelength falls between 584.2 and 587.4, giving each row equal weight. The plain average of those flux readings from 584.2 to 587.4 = 13.3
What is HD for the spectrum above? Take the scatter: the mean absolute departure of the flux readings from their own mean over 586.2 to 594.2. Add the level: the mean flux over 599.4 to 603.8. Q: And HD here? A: 14.3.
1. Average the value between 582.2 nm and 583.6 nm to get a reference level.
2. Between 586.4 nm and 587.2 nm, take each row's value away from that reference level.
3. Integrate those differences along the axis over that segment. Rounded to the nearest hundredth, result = 0.60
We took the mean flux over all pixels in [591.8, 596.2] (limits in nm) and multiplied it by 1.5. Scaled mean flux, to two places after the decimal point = 20.30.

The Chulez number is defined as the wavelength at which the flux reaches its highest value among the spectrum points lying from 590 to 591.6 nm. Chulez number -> 591.50 nm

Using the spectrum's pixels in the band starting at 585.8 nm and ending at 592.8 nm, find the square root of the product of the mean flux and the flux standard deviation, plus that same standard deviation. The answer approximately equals 4.6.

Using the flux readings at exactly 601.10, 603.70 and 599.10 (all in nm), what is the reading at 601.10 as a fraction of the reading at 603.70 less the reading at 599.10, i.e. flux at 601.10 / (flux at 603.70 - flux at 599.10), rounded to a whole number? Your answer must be -13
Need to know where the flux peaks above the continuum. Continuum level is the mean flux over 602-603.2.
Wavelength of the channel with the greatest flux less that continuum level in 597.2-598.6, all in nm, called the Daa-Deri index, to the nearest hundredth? 598.30 nm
